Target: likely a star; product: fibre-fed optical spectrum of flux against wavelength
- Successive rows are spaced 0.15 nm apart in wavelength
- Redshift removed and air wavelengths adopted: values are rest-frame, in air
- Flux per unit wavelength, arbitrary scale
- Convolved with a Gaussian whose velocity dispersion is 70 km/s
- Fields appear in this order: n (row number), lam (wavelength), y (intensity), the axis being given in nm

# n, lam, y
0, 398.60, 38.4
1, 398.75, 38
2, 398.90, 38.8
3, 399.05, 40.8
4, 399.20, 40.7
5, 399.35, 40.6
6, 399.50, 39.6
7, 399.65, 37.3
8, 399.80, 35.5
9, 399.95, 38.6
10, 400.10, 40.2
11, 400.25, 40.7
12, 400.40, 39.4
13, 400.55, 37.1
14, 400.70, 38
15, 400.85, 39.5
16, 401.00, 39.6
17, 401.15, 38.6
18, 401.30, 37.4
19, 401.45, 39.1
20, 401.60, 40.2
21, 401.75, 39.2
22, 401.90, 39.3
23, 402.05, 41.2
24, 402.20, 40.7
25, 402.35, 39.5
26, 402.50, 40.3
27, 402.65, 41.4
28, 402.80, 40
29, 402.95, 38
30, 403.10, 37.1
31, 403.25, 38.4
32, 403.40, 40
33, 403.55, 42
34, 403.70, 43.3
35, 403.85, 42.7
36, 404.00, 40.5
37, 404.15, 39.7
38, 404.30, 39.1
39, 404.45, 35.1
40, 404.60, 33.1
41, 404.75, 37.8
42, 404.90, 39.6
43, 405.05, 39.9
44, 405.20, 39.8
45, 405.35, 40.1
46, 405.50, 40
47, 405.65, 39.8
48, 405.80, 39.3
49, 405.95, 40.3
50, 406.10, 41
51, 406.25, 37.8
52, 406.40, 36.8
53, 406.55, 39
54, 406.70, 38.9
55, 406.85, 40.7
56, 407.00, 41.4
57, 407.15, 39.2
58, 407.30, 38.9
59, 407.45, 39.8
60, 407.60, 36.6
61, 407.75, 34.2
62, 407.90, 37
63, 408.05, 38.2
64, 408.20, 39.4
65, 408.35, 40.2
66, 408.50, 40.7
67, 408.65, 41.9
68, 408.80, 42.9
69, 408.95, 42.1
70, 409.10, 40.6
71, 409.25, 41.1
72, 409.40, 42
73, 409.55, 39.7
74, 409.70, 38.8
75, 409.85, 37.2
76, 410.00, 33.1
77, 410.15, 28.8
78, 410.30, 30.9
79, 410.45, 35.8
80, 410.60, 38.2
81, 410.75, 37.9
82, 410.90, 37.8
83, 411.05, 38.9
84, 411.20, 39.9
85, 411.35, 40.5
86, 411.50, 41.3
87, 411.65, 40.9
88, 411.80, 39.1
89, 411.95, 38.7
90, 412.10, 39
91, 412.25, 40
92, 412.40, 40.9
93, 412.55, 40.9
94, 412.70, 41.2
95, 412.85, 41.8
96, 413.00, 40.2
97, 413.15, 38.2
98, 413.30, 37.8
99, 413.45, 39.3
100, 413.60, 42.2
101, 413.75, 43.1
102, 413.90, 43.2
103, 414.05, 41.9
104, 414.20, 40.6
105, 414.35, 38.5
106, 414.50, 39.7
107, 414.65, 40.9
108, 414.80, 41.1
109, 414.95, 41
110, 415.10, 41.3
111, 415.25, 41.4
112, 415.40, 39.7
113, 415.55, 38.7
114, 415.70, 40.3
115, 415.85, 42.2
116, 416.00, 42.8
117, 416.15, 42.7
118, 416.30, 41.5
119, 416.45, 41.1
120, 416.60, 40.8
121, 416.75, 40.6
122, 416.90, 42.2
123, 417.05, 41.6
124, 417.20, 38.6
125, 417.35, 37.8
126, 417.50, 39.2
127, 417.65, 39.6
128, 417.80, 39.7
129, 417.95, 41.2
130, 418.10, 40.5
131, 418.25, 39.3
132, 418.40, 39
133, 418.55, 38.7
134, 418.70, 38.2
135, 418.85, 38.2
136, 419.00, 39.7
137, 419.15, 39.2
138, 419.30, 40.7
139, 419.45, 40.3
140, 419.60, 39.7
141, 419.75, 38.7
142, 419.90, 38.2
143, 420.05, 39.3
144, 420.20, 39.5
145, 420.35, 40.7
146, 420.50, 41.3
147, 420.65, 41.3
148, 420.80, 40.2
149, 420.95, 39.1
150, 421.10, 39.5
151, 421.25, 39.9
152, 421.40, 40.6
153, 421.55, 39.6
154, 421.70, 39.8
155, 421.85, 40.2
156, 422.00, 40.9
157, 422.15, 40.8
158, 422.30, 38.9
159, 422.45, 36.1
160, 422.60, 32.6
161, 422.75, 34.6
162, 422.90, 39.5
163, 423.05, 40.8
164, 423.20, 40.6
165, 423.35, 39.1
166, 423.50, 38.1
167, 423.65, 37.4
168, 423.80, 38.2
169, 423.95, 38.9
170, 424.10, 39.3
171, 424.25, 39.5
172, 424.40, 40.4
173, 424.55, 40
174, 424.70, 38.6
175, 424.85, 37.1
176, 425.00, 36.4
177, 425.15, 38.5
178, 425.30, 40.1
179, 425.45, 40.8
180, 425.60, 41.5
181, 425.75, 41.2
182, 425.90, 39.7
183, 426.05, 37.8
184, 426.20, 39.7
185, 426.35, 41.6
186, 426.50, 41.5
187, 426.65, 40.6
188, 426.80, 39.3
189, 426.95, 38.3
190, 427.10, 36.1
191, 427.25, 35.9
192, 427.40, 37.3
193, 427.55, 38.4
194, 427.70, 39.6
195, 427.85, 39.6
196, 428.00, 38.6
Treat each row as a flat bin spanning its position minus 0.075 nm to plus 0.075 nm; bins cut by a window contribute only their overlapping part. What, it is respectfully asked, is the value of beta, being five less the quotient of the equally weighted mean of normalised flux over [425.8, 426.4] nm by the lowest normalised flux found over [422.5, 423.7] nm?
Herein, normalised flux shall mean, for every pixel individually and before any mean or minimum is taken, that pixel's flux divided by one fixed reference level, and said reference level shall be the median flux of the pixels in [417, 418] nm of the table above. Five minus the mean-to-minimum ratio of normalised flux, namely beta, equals 3.78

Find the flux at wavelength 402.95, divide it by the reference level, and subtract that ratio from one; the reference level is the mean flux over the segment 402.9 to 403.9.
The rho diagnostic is 0.055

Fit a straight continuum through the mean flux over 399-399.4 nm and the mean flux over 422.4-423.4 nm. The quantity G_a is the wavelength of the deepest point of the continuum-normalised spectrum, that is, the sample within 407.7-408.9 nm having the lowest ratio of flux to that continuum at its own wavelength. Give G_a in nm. 407.75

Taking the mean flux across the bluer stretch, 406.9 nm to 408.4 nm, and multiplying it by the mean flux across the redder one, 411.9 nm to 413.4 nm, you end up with 1535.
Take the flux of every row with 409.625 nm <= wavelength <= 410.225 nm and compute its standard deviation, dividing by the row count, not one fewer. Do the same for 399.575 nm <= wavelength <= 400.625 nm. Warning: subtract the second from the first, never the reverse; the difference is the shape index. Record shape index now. 2.15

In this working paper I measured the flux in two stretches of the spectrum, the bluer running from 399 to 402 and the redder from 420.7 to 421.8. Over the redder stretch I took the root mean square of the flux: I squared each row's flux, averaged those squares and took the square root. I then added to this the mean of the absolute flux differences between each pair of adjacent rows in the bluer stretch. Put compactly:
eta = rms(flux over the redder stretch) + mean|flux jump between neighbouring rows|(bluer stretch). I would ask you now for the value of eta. 41.0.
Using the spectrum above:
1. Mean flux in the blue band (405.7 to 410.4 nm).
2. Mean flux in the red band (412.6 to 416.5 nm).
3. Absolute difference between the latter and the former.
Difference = 2.2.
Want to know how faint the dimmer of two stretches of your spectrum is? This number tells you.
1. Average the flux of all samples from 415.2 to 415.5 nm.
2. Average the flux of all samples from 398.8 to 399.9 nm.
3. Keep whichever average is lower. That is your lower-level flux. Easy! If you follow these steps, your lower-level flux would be 39.0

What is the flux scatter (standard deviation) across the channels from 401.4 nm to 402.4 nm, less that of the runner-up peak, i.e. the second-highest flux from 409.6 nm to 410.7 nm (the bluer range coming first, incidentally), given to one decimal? -37.4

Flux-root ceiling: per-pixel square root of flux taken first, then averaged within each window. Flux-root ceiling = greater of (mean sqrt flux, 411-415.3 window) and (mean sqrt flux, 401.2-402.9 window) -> 6.36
